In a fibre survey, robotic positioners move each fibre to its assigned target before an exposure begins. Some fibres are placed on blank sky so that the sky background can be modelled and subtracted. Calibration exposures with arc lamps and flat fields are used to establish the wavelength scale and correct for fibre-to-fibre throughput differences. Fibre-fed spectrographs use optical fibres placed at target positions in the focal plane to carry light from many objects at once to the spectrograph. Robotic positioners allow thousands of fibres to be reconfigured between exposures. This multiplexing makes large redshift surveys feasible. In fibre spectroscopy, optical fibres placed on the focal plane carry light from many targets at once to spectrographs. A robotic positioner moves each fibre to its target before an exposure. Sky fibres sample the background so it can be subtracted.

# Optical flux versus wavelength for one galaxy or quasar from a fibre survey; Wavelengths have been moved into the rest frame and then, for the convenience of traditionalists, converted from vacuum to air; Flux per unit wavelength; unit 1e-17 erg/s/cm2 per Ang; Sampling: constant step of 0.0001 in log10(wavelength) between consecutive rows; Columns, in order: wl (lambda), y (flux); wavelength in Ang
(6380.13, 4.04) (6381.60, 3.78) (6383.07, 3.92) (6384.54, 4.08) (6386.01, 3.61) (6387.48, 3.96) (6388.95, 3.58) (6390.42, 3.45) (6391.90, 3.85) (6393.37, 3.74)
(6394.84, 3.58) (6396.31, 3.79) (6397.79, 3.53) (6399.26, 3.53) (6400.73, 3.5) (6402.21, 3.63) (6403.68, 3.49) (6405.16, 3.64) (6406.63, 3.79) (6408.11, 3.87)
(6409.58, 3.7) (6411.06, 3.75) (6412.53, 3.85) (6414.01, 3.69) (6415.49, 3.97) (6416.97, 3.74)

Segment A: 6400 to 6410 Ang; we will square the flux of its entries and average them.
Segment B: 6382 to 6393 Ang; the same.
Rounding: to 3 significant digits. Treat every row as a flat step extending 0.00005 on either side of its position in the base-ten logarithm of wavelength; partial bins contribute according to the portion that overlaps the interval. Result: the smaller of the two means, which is 13.4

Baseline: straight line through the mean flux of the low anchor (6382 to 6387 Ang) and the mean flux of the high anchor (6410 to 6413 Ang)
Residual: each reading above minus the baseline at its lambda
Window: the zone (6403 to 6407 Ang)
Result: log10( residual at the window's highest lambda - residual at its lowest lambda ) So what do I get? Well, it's -0.51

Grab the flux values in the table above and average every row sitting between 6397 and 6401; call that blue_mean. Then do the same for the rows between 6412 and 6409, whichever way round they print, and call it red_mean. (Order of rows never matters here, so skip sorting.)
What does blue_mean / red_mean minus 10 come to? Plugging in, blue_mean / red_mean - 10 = -9.06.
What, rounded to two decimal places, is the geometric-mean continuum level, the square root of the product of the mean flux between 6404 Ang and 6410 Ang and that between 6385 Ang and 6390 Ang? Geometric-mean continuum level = 3.73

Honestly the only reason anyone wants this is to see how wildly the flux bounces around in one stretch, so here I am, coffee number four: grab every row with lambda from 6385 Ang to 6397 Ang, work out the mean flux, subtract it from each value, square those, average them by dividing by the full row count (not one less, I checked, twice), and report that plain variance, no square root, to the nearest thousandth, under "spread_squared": 0.025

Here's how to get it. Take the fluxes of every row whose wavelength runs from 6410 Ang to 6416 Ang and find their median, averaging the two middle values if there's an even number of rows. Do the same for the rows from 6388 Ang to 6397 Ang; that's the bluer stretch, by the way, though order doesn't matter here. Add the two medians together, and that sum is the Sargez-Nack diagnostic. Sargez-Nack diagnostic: 7.46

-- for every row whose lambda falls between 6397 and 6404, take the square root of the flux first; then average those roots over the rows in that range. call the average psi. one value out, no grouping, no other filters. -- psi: 1.88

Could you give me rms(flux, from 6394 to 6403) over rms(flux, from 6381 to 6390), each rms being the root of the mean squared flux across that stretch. 0.94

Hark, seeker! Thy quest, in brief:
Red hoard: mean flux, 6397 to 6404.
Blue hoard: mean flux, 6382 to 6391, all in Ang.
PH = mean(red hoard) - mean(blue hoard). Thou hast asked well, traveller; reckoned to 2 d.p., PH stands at -0.23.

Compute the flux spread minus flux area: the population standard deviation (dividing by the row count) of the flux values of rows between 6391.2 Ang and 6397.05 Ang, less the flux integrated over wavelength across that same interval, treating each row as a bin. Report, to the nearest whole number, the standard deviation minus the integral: -22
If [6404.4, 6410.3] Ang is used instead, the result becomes -22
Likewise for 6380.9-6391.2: -39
